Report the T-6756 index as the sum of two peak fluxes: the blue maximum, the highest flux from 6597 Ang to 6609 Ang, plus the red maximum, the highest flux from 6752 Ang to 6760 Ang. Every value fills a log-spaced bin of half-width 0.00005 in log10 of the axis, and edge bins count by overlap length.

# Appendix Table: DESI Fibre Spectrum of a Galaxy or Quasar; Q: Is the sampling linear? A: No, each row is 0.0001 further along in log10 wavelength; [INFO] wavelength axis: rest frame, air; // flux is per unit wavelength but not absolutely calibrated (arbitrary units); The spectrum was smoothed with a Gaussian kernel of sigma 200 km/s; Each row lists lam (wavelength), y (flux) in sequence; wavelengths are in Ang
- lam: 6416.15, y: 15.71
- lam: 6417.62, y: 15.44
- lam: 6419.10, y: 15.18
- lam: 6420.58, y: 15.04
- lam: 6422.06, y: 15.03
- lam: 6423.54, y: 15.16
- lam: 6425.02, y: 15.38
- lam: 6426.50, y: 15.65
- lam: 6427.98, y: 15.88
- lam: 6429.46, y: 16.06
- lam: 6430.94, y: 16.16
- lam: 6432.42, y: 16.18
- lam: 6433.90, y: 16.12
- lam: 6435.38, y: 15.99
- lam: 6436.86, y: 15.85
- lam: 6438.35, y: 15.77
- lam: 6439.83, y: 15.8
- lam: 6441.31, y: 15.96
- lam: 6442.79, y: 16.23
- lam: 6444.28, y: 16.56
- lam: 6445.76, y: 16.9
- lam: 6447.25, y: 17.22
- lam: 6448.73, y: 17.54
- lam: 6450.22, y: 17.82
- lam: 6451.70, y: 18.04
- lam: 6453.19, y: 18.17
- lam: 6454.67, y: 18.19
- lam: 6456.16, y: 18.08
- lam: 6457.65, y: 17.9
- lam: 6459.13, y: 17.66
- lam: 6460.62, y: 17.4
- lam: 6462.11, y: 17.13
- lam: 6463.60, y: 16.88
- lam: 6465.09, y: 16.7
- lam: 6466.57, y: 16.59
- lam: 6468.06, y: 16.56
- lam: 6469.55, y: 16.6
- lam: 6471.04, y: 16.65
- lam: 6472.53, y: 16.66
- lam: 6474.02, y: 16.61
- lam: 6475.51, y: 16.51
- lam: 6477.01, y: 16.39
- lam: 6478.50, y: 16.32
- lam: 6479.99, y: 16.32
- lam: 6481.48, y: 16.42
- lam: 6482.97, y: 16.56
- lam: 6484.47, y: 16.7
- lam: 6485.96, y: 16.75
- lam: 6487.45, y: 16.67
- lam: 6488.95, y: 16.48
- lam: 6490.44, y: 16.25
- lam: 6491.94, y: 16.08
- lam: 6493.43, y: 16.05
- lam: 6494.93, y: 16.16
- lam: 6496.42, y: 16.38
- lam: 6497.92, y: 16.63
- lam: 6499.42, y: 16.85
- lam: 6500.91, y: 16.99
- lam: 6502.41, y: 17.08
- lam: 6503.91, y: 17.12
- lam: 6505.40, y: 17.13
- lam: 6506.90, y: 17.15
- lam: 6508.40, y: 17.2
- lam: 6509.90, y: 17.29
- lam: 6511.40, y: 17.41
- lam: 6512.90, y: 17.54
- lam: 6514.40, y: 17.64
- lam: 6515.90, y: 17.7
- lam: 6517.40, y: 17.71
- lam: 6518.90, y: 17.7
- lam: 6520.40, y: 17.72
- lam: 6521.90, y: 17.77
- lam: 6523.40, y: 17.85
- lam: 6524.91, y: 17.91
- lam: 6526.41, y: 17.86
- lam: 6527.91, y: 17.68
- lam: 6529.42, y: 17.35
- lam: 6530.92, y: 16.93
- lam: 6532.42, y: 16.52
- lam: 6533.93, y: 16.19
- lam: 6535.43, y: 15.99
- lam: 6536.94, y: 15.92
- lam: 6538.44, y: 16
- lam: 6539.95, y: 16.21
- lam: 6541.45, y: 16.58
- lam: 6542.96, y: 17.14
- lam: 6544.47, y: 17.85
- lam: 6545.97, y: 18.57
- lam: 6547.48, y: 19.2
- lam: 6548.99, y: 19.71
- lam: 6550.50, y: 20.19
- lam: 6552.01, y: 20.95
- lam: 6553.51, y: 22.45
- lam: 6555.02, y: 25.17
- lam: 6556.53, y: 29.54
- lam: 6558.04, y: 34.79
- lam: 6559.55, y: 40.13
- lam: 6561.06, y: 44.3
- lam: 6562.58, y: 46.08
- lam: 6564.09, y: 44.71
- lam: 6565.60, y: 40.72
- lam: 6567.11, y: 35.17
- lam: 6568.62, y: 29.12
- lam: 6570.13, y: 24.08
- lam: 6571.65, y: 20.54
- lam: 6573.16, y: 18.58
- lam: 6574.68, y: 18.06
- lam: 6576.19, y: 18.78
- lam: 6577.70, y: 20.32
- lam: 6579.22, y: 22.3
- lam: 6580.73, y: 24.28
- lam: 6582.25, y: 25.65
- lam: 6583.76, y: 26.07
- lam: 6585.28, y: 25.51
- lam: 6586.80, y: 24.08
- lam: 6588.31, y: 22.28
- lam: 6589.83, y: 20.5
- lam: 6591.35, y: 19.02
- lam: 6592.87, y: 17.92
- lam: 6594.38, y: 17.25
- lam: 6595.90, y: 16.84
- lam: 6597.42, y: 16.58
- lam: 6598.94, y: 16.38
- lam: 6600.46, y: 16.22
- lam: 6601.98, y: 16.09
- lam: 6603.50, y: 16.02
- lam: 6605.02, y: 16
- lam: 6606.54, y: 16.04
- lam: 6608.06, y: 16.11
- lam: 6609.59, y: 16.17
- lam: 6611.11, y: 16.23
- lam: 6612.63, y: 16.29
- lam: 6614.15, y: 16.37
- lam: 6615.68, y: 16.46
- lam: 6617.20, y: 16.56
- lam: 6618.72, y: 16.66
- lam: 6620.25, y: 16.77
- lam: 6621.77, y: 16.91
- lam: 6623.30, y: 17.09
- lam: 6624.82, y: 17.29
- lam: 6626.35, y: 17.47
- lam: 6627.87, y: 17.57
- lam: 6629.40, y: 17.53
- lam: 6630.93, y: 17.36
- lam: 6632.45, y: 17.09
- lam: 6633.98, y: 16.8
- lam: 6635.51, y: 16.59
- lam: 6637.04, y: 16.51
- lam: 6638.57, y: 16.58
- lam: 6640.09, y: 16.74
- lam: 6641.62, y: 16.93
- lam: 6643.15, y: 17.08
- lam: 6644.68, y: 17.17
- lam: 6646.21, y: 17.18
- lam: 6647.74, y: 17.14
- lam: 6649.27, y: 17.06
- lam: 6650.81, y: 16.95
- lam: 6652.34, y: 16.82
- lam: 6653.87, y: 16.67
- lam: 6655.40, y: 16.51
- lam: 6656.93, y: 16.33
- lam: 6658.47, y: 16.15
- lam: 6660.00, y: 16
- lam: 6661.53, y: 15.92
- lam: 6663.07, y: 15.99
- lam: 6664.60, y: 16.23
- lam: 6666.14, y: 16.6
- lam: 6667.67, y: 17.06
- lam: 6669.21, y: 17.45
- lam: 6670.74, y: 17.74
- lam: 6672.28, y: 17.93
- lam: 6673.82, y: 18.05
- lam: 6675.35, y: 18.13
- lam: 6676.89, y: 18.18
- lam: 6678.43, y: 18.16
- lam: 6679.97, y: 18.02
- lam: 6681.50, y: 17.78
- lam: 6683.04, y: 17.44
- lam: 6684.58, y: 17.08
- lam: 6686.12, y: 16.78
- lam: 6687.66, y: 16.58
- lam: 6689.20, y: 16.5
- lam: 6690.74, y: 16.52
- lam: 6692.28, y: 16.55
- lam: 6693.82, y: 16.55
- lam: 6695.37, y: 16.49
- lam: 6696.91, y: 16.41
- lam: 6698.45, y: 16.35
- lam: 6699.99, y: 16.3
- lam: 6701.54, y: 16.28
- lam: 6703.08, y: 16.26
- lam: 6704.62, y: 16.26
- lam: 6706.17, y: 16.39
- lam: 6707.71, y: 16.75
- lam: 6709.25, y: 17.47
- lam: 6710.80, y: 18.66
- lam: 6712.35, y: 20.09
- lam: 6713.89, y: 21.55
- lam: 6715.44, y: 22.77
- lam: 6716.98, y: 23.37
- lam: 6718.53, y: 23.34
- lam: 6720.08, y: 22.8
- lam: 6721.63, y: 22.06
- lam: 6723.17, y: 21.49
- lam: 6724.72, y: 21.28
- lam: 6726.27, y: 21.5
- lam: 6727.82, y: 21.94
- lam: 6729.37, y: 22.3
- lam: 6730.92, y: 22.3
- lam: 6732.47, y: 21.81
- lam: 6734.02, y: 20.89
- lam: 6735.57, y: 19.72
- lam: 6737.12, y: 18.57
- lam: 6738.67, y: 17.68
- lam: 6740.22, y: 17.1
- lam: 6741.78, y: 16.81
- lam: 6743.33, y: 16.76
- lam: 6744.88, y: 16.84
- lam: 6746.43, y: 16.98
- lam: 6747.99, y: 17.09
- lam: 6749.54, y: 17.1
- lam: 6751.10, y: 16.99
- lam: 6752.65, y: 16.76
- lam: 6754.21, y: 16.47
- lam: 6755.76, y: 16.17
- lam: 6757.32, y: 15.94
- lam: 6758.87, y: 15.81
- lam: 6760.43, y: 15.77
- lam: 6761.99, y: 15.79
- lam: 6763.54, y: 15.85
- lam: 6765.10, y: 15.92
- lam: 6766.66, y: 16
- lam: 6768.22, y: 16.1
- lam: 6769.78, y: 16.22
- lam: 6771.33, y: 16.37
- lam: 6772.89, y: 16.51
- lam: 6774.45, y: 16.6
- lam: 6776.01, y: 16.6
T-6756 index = 33.3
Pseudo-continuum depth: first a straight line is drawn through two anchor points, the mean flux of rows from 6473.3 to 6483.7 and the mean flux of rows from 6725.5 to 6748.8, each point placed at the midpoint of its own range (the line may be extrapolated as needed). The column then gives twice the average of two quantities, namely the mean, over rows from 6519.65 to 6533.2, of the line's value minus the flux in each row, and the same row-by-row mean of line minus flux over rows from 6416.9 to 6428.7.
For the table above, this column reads 0.0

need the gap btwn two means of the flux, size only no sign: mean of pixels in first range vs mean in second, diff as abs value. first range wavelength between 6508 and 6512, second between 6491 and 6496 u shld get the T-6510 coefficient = 1.2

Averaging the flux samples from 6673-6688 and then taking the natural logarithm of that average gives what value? 2.87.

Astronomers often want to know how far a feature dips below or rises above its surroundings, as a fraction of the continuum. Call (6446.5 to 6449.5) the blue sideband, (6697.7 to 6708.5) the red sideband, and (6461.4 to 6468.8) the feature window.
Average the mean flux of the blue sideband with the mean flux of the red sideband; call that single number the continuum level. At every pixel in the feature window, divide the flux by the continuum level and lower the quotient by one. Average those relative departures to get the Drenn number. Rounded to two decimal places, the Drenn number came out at -0.01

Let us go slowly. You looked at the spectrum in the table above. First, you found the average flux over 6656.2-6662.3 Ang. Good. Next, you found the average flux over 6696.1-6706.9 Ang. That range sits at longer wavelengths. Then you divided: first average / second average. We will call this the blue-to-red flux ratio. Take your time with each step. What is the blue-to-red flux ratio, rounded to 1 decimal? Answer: 1.0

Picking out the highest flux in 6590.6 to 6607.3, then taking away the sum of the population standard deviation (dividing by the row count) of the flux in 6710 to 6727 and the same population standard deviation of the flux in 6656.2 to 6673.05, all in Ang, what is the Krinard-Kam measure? 17.0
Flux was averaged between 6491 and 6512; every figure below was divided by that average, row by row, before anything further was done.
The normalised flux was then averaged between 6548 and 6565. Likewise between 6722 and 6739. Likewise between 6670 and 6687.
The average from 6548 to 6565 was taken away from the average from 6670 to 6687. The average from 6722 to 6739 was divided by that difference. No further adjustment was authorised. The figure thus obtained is -2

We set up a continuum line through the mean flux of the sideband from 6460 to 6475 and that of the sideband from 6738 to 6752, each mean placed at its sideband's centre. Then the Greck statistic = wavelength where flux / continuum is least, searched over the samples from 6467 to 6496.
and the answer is 6493.43 Ang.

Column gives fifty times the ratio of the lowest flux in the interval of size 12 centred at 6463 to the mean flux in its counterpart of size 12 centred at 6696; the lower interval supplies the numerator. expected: 50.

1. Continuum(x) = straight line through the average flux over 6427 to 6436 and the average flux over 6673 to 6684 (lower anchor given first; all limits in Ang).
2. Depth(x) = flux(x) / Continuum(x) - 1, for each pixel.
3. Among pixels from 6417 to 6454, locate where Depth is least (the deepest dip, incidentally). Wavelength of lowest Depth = 6422.06 Ang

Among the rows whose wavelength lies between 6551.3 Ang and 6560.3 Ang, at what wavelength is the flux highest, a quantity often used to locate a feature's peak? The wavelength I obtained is 6559.55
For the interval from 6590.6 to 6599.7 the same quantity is 6591.35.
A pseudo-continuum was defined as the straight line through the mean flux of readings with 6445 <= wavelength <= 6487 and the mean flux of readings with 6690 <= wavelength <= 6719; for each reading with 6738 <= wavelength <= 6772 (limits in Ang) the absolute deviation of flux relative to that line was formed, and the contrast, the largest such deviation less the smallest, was 2.0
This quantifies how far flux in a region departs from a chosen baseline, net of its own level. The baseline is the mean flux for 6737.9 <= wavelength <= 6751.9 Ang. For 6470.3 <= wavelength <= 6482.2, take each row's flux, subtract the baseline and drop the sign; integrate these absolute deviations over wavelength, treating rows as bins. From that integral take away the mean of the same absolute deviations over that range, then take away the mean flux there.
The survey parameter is -10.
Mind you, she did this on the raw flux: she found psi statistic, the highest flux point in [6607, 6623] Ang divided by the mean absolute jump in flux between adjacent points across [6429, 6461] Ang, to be 95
